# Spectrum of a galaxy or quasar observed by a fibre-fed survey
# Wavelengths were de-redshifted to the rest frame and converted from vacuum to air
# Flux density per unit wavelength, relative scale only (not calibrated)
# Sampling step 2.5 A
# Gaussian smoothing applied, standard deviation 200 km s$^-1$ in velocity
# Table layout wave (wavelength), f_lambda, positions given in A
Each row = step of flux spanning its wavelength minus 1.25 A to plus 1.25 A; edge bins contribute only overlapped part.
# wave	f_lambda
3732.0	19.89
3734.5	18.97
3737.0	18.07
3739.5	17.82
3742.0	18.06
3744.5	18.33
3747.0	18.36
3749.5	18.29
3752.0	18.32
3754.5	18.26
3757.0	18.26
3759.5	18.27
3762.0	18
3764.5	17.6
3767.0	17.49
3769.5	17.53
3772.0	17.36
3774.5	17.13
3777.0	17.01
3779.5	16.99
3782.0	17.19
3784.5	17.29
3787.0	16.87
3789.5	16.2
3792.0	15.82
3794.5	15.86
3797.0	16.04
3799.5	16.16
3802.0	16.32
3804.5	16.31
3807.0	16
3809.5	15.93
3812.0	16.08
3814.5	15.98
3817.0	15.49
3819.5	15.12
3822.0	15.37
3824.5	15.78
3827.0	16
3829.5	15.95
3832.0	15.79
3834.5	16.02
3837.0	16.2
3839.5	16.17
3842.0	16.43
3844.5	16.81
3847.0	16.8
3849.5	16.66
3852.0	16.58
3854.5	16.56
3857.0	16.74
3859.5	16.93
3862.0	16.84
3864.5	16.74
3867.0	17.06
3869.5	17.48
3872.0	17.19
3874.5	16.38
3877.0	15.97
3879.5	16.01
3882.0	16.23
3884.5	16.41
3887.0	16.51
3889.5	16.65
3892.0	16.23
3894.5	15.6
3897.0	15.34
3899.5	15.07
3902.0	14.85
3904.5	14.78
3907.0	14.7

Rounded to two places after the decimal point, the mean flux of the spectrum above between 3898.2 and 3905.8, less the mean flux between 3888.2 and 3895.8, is -1.26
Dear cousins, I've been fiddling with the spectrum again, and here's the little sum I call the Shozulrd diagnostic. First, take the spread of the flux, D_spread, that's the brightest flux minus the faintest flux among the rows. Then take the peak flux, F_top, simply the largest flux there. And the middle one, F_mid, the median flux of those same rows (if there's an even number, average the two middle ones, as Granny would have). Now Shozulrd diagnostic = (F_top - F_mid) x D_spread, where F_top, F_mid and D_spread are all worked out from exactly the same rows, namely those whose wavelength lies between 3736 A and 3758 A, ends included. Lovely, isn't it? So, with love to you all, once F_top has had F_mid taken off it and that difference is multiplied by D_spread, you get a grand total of 0.1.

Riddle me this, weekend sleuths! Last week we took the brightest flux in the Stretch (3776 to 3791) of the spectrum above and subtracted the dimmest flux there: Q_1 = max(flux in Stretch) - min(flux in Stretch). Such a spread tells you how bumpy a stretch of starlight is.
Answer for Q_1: 1.1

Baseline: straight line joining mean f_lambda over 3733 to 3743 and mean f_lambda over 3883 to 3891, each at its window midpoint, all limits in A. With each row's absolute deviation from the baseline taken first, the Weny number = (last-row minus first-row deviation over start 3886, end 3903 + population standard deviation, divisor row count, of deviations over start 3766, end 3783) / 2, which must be 0.82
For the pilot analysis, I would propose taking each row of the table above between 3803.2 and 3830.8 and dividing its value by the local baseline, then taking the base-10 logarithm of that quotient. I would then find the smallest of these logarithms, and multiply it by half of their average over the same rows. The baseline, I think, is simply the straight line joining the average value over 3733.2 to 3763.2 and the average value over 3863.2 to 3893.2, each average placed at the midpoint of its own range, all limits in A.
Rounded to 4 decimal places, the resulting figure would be 0.0012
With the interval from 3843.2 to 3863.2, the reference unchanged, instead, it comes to 0.0000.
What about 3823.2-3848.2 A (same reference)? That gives 0.0005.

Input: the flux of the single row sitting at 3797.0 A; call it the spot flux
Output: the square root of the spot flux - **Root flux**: 4.00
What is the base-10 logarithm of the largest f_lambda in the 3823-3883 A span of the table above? 1.24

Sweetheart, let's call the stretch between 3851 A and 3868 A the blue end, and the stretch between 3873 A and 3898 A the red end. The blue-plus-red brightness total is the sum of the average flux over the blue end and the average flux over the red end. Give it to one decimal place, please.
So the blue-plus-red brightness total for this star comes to 32.9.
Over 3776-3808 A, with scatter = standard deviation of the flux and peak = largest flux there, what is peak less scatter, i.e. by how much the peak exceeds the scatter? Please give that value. 16.8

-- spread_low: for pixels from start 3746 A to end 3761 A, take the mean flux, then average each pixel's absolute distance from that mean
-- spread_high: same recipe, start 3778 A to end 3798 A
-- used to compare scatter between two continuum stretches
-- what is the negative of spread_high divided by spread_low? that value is -17.8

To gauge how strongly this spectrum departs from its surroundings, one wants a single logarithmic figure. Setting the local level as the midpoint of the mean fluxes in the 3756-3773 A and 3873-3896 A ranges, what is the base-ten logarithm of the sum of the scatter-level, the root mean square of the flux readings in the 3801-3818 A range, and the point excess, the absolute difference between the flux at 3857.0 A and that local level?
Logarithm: 1.21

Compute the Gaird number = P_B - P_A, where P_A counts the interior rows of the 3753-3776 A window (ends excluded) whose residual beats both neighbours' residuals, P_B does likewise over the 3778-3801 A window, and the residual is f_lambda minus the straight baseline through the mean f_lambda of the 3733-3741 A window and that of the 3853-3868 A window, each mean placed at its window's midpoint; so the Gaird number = -1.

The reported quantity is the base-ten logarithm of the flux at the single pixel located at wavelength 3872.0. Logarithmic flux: 1.235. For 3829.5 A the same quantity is 1.203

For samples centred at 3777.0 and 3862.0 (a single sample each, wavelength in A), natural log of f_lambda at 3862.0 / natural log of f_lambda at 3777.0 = 1.00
